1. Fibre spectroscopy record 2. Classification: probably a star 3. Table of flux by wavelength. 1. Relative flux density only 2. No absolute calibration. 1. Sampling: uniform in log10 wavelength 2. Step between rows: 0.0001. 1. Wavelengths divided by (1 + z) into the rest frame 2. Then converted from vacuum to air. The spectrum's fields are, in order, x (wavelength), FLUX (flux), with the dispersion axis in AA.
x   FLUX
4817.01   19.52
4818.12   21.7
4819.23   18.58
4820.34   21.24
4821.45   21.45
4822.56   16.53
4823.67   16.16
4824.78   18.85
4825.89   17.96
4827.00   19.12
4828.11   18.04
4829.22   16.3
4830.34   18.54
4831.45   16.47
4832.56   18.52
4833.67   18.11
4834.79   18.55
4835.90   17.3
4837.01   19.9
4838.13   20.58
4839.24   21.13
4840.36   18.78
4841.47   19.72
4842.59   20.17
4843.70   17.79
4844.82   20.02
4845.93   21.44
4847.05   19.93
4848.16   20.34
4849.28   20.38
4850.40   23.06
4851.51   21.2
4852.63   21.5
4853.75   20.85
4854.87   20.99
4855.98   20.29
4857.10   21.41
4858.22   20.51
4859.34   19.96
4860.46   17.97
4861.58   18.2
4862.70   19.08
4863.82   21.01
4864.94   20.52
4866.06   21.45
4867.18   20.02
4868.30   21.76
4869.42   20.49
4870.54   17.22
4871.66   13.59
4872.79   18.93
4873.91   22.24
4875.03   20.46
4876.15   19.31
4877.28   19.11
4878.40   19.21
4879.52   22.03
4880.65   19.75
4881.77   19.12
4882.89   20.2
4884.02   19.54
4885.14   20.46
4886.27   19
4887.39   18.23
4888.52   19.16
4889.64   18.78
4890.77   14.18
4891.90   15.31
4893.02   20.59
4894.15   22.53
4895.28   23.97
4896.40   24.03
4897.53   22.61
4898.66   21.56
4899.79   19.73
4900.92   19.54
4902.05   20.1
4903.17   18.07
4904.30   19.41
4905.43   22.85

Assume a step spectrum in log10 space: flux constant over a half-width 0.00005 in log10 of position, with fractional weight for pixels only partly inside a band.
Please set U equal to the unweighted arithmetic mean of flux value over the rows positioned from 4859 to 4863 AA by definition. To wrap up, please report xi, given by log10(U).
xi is 1.27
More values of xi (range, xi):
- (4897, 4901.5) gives 1.32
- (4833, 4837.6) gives 1.27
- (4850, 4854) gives 1.34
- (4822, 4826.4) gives 1.24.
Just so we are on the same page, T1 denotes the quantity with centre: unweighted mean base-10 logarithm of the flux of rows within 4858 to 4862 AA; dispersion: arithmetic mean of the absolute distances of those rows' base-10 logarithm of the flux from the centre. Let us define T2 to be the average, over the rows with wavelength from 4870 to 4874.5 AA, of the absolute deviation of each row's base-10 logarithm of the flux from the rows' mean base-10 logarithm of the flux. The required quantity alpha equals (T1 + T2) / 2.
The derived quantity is 0.0441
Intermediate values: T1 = 0.024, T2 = 0.064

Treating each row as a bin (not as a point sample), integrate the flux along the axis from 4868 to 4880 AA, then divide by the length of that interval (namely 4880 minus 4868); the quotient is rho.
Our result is 19.4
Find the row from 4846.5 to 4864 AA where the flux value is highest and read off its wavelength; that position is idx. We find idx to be 4850.40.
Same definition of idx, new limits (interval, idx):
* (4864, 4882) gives 4873.91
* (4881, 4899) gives 4896.40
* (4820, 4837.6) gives 4821.45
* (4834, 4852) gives 4850.40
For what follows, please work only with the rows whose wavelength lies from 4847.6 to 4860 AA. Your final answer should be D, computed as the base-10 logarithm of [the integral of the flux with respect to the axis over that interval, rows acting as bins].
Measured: 2.41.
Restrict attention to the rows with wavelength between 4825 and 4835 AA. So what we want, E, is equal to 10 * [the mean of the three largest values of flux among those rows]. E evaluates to 187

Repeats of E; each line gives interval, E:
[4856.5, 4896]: 229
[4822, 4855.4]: 220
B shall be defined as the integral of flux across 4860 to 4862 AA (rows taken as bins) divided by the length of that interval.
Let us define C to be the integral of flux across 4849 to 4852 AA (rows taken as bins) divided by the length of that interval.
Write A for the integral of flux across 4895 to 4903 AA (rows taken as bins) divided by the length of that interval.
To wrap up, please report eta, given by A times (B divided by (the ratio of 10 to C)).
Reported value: 839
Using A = 21.4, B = 18.1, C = 22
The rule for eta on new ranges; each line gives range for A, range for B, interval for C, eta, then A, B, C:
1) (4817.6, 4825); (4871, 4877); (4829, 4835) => 644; 19.2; 18.9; 18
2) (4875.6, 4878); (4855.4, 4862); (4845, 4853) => 799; 19.2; 19.8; 21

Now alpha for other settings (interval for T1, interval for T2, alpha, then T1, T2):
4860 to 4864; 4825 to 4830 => 0.0208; 0.022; 0.019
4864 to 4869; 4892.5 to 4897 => 0.0187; 0.014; 0.024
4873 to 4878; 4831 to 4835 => 0.0204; 0.023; 0.018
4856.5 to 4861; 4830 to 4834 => 0.0202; 0.022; 0.018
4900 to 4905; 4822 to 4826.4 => 0.0198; 0.014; 0.026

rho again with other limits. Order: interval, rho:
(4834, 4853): 20.1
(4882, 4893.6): 18.6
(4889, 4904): 20.1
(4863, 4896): 19.6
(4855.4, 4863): 19.7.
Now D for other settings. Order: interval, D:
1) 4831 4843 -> 2.36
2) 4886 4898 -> 2.38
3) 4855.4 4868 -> 2.40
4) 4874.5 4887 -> 2.39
